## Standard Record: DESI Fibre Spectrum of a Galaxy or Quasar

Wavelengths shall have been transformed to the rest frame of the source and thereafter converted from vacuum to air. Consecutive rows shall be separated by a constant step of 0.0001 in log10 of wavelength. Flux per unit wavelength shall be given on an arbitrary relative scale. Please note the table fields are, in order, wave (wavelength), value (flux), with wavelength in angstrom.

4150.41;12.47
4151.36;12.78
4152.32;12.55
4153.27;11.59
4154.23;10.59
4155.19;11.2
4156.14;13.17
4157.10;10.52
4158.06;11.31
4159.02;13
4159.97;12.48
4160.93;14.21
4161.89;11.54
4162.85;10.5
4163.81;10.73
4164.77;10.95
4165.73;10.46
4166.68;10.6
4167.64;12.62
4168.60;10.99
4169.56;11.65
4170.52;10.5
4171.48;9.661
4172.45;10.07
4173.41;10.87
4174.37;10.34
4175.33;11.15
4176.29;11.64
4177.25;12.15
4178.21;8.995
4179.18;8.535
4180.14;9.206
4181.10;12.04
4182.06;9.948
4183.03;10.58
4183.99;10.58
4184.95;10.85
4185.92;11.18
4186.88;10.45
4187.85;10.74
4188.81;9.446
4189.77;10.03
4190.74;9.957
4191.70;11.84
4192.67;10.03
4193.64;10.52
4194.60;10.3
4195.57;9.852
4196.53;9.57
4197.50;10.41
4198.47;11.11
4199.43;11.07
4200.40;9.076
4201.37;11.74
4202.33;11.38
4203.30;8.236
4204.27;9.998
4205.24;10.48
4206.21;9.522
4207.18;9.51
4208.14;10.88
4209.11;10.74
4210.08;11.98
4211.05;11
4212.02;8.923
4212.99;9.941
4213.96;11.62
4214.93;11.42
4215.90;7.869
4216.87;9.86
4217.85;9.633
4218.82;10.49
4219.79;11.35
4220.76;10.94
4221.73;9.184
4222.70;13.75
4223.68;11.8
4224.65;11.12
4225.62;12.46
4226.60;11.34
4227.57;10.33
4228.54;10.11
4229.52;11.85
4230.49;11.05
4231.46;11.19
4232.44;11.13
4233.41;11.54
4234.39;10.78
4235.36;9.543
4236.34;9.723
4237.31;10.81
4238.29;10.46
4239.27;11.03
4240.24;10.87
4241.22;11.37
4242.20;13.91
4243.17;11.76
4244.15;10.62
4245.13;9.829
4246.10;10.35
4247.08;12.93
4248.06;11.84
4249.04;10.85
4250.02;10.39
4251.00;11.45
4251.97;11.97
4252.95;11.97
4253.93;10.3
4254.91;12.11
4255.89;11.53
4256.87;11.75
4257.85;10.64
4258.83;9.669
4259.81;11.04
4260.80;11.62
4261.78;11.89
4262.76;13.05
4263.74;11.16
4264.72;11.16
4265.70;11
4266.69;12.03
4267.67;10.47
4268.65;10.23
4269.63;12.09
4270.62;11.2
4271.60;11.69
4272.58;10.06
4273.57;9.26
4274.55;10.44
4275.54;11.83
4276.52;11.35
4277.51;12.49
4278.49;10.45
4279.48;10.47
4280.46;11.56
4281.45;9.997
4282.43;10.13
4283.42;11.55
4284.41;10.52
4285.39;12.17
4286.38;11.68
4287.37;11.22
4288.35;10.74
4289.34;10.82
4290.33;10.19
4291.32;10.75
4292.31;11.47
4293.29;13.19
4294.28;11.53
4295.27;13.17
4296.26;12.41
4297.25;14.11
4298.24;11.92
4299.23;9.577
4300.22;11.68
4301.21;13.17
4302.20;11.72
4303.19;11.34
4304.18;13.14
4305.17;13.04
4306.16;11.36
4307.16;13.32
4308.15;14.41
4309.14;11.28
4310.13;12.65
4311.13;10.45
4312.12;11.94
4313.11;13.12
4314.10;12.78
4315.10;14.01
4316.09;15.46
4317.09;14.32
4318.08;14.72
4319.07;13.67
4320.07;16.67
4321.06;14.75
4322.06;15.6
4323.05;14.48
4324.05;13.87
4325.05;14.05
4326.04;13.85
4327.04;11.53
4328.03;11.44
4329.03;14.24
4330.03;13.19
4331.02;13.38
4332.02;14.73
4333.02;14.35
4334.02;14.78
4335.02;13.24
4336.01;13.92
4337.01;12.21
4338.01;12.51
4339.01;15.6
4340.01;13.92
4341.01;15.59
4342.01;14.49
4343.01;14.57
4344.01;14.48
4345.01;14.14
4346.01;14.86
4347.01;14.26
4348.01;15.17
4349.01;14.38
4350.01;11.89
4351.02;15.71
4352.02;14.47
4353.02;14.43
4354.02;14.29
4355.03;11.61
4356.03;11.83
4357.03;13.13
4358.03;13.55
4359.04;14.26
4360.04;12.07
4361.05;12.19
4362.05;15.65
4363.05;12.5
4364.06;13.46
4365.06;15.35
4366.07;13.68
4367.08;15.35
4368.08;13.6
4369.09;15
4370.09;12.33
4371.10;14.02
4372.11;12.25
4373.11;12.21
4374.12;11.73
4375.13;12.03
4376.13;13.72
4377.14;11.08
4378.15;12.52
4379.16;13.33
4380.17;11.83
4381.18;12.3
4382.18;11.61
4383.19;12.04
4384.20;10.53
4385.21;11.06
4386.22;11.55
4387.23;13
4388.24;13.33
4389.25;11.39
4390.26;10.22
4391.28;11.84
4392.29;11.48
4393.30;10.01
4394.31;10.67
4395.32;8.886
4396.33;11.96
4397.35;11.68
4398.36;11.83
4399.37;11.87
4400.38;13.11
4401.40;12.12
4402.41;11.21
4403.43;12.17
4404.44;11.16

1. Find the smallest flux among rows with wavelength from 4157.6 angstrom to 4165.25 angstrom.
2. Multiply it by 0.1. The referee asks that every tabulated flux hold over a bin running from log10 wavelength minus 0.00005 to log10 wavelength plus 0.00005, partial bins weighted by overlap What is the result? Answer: 1.050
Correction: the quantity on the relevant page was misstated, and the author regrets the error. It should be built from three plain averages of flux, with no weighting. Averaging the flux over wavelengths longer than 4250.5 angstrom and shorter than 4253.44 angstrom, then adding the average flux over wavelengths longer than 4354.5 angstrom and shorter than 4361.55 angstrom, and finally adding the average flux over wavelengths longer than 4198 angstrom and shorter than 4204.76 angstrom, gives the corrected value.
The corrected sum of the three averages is 35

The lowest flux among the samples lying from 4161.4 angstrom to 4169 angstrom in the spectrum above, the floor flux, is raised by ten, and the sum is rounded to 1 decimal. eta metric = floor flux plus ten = 20.5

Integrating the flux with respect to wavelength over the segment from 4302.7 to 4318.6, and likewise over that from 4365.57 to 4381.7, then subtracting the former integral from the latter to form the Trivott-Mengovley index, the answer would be 3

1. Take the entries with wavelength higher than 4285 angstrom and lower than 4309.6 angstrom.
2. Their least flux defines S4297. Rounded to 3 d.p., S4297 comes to 9.577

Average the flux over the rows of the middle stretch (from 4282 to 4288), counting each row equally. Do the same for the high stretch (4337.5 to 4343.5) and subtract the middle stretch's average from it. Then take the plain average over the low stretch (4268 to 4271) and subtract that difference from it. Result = 7.9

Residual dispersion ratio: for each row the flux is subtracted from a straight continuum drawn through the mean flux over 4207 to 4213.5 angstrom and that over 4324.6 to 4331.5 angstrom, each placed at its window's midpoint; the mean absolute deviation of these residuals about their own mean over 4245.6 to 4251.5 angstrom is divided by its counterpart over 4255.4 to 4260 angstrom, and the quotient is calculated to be 1.2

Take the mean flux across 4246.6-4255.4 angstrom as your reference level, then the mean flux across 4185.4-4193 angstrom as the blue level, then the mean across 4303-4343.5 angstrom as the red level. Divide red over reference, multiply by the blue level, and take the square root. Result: 3.5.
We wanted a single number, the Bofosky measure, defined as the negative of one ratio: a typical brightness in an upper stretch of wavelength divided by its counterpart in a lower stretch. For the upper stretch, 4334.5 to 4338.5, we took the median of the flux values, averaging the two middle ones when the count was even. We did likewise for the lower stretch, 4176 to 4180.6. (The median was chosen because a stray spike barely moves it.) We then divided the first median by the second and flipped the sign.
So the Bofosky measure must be -1.40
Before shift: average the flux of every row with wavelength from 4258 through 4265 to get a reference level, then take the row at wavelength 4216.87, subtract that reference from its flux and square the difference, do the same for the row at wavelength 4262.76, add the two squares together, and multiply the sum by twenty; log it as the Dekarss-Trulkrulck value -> 102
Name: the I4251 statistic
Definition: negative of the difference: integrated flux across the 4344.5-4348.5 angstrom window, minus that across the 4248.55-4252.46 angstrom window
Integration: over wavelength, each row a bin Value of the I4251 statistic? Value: -15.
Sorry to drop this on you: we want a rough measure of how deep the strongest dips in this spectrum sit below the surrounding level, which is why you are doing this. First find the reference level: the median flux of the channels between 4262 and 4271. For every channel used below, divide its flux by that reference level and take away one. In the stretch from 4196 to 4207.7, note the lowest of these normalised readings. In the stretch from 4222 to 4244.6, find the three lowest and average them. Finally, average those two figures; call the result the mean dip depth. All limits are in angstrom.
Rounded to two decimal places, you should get -0.19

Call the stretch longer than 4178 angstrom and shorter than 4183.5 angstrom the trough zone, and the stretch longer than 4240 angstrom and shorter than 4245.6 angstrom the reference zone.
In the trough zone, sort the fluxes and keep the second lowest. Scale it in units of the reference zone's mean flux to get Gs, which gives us 0.79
